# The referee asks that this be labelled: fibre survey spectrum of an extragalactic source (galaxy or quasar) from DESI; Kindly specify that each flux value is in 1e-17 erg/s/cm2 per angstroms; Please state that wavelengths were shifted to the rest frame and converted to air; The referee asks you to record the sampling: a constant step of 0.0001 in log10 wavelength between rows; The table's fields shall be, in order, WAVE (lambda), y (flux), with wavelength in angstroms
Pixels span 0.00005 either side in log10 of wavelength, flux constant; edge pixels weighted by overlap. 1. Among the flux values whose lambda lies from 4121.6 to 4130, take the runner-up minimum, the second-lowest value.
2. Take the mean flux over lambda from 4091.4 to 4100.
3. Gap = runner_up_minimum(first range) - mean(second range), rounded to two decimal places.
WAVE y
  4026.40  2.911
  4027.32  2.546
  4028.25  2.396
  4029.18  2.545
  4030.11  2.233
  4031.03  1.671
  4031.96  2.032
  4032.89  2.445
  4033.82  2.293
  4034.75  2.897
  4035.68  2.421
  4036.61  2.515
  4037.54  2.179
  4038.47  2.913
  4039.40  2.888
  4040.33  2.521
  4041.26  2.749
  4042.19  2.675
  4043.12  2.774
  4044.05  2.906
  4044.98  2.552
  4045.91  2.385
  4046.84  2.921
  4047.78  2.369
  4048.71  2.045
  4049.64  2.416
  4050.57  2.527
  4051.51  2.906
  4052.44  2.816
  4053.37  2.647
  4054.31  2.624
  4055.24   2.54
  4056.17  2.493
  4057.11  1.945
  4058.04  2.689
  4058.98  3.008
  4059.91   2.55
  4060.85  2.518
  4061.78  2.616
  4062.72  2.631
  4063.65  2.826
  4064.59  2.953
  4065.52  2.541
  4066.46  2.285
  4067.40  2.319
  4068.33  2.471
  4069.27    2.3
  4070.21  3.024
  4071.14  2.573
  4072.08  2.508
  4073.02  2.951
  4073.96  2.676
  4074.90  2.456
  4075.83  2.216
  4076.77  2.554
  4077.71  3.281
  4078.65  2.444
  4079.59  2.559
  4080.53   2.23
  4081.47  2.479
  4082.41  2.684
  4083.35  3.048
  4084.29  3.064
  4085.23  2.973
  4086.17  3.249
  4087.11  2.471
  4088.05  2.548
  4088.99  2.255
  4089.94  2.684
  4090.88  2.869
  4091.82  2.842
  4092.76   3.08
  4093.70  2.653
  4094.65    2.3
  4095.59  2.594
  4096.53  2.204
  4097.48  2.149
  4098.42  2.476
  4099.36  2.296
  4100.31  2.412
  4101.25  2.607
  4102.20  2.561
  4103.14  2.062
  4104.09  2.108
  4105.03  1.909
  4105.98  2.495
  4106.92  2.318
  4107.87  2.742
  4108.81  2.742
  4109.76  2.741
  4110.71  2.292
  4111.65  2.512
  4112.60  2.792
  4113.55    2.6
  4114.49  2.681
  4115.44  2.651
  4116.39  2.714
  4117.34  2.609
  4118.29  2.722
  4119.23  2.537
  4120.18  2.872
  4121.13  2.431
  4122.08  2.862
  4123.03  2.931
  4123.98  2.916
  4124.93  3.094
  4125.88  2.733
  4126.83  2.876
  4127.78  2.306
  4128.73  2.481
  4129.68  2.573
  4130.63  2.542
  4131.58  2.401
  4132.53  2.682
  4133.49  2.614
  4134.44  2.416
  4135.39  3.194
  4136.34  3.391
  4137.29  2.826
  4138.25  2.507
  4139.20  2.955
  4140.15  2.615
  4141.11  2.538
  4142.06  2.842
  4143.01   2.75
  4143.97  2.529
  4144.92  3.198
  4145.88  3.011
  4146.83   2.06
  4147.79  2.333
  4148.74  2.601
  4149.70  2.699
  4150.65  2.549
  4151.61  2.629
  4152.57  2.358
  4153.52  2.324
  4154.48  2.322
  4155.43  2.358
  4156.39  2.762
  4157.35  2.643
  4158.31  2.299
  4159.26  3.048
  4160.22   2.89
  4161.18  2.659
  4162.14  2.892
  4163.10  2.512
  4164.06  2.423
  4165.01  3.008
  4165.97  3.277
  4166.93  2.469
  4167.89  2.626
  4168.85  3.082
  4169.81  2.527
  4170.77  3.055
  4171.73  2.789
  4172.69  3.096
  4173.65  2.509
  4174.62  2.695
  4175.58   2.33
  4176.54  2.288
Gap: -0.03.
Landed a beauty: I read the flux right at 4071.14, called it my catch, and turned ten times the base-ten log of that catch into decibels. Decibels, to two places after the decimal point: 4.10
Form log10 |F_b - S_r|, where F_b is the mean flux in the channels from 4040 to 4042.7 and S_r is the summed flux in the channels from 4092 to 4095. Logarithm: 0.73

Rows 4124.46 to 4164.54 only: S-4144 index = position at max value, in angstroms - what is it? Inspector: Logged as 4136.34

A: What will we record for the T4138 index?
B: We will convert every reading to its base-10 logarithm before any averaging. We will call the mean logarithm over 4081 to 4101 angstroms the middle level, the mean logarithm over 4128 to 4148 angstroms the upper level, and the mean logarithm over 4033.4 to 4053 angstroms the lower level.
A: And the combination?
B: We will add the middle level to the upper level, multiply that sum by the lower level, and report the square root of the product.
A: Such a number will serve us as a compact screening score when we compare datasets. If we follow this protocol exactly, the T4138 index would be 0.591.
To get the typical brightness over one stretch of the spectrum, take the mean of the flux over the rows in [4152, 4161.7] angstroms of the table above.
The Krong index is 2.57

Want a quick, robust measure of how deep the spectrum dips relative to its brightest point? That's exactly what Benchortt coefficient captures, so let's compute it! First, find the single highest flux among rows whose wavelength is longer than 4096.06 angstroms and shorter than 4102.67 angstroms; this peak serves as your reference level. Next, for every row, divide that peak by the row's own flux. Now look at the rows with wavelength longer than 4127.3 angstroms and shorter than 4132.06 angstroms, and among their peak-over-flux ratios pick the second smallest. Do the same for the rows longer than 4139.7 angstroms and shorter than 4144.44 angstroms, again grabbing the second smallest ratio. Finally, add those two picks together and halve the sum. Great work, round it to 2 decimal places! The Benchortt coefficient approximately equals 0.99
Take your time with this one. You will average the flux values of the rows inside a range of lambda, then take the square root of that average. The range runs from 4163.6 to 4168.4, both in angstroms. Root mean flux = 1.66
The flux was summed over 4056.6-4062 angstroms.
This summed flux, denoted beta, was 15.3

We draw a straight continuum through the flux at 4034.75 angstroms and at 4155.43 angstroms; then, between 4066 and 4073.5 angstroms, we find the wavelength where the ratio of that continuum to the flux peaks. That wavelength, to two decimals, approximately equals 4066.46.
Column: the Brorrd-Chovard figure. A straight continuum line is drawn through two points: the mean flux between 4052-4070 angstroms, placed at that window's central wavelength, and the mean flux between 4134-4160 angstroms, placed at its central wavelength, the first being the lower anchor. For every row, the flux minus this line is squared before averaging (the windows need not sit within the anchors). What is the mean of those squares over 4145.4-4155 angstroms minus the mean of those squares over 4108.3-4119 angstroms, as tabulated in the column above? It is 0.08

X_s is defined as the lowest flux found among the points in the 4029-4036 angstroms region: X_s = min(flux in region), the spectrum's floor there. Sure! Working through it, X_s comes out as 1.671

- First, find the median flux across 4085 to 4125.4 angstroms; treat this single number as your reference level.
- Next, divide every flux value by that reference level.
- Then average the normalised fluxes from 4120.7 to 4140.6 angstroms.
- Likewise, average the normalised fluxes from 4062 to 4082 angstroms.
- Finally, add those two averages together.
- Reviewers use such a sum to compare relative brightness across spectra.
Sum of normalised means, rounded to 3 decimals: 2.039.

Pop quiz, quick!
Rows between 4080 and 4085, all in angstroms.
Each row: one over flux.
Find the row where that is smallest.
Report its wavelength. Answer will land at 4084.29 angstroms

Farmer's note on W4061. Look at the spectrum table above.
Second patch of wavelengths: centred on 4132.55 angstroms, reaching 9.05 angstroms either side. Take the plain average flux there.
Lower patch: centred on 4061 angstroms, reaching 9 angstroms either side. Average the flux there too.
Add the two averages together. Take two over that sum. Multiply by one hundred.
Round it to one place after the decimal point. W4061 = 37.8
